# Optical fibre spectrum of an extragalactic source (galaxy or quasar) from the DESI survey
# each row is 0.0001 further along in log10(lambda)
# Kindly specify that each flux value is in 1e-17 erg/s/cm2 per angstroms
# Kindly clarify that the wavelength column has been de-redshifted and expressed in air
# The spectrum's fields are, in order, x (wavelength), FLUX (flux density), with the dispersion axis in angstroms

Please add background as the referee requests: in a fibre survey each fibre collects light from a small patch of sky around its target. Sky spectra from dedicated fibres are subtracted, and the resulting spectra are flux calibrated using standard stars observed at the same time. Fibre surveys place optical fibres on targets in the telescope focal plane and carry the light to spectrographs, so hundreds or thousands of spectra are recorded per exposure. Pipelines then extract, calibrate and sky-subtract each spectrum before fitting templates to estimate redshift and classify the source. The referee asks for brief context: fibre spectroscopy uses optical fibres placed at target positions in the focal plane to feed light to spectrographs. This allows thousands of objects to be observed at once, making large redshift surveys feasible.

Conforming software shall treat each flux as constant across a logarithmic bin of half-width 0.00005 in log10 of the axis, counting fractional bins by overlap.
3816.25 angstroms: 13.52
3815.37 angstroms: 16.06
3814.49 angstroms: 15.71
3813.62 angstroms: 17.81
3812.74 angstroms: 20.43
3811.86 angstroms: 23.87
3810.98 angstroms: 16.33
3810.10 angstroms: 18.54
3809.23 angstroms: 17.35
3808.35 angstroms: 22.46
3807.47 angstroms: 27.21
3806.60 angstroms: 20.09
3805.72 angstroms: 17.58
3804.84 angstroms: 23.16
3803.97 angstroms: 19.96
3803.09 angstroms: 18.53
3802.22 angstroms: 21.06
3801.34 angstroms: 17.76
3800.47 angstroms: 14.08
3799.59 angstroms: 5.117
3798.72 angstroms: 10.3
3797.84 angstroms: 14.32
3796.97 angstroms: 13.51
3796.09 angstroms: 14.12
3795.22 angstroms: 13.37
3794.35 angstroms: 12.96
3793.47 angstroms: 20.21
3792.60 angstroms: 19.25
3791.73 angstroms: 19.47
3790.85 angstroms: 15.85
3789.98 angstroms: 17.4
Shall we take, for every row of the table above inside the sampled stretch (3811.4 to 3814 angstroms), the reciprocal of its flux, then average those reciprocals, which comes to 0.049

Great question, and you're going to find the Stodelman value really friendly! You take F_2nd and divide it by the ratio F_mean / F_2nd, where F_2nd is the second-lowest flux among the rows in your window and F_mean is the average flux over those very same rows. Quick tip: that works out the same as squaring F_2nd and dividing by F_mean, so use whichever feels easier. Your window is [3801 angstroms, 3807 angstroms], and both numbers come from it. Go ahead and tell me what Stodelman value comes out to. 16.0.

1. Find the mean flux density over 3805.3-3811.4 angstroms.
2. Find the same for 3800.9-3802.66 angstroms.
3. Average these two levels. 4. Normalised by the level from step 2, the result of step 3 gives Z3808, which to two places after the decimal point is 1.01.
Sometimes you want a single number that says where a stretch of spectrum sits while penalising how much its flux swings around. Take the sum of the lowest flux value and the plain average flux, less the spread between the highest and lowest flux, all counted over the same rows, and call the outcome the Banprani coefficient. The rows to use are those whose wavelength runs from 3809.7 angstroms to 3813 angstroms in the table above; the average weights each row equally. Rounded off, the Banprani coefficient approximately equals 29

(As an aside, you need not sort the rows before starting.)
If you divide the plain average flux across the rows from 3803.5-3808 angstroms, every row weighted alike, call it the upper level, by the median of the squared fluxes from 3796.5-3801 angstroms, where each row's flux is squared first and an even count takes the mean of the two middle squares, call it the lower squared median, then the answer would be 0.118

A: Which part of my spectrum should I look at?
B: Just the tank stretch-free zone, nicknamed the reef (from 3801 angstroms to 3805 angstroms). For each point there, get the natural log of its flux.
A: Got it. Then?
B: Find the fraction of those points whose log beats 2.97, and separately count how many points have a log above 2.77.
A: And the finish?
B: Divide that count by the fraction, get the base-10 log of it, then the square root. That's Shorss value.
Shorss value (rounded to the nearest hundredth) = 0.96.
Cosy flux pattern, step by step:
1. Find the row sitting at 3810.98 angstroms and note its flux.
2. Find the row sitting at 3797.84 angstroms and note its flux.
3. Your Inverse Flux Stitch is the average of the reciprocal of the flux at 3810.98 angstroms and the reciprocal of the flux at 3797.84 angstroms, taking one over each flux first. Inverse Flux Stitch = 0.066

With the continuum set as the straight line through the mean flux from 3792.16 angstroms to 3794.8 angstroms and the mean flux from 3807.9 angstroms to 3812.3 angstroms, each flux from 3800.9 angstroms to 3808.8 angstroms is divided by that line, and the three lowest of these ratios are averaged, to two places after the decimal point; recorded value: 0.96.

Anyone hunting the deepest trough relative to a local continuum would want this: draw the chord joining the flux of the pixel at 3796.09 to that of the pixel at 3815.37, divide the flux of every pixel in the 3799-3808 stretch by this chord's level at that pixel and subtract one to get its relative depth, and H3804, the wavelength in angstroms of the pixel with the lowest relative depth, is 3799.59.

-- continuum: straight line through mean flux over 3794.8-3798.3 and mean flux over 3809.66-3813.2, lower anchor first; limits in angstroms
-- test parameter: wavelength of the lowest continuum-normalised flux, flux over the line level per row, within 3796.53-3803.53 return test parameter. 3799.59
